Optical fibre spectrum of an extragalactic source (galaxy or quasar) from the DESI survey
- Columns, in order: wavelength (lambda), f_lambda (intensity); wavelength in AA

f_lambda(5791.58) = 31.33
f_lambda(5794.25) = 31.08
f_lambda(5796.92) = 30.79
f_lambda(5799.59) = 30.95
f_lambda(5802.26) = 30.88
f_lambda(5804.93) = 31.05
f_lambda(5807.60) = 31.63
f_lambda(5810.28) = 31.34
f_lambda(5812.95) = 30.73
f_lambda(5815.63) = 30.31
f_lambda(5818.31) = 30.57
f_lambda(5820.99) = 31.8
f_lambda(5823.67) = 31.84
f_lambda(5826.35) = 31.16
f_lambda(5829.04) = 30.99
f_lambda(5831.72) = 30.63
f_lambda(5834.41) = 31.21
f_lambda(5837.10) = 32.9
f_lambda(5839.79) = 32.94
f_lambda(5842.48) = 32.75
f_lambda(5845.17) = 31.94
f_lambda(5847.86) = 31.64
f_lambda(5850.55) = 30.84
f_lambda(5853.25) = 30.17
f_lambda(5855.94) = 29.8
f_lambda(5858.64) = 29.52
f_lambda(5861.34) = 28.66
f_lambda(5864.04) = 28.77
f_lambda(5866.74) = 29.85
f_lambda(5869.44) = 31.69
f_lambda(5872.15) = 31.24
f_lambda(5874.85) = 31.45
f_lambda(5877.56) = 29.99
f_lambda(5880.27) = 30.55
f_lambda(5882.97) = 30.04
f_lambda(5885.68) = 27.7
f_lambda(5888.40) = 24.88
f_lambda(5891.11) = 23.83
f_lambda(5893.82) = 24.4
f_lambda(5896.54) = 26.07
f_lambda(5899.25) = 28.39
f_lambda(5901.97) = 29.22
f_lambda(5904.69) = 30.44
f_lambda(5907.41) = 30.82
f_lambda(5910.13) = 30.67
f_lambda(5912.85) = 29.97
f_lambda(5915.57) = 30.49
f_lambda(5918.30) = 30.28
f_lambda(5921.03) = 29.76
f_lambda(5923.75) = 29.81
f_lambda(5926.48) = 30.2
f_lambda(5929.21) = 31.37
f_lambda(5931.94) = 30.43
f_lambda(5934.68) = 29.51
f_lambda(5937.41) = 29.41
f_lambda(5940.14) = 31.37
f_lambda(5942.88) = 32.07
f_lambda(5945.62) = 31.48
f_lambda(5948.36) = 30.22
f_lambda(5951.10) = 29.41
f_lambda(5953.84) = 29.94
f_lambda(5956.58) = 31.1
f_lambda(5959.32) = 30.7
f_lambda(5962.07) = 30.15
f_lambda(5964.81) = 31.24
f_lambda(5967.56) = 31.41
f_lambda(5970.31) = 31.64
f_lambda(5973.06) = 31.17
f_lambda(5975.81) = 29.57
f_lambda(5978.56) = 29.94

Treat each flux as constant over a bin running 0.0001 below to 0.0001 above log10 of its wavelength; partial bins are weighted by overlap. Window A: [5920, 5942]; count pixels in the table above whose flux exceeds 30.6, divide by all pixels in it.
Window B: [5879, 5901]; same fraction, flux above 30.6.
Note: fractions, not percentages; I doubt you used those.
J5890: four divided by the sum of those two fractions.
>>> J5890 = 16.0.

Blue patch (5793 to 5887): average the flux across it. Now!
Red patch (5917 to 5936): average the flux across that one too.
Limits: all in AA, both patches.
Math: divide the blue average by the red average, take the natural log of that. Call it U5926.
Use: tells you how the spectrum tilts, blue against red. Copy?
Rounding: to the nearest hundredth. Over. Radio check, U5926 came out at 0.02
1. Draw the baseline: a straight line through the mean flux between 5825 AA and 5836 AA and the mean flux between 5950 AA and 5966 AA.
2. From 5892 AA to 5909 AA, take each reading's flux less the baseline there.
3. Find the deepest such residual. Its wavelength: 5893.82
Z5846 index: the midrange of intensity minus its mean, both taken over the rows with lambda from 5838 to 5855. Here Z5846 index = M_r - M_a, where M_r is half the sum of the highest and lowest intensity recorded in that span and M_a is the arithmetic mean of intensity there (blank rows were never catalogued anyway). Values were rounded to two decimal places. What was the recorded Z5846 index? -0.16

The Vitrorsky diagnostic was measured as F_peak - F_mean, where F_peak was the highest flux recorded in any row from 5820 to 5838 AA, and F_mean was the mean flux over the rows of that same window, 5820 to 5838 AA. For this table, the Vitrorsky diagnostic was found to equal 1.4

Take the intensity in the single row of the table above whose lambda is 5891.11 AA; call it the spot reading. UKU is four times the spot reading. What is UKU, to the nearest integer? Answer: 95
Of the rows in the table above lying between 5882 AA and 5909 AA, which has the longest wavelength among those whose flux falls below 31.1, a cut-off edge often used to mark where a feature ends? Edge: 5907.41 AA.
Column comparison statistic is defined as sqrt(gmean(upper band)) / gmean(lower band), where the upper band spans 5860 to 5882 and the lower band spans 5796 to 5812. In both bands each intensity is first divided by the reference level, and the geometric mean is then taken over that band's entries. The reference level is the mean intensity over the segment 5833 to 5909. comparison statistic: 0.964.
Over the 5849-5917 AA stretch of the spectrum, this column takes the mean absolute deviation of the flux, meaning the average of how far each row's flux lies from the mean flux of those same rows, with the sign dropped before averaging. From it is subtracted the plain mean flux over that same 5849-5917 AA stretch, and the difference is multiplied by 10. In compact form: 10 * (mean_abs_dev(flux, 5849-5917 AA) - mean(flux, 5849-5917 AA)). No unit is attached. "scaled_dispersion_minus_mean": -275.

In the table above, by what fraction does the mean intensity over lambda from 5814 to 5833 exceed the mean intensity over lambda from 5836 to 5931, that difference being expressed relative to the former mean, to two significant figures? 0.040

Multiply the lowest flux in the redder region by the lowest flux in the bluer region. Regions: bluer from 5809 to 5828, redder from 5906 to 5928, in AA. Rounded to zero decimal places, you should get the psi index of 902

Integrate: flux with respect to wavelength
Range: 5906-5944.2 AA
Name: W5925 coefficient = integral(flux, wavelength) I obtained 1163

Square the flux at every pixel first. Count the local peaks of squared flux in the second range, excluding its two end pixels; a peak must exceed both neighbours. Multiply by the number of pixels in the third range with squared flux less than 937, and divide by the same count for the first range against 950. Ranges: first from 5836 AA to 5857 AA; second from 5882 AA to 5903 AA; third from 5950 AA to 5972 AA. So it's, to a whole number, 0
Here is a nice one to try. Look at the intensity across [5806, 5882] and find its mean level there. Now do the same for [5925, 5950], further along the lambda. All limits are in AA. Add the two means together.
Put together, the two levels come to 61.6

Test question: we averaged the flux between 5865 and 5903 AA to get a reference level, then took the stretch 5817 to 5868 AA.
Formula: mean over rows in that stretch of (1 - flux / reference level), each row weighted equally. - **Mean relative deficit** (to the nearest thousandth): -0.085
